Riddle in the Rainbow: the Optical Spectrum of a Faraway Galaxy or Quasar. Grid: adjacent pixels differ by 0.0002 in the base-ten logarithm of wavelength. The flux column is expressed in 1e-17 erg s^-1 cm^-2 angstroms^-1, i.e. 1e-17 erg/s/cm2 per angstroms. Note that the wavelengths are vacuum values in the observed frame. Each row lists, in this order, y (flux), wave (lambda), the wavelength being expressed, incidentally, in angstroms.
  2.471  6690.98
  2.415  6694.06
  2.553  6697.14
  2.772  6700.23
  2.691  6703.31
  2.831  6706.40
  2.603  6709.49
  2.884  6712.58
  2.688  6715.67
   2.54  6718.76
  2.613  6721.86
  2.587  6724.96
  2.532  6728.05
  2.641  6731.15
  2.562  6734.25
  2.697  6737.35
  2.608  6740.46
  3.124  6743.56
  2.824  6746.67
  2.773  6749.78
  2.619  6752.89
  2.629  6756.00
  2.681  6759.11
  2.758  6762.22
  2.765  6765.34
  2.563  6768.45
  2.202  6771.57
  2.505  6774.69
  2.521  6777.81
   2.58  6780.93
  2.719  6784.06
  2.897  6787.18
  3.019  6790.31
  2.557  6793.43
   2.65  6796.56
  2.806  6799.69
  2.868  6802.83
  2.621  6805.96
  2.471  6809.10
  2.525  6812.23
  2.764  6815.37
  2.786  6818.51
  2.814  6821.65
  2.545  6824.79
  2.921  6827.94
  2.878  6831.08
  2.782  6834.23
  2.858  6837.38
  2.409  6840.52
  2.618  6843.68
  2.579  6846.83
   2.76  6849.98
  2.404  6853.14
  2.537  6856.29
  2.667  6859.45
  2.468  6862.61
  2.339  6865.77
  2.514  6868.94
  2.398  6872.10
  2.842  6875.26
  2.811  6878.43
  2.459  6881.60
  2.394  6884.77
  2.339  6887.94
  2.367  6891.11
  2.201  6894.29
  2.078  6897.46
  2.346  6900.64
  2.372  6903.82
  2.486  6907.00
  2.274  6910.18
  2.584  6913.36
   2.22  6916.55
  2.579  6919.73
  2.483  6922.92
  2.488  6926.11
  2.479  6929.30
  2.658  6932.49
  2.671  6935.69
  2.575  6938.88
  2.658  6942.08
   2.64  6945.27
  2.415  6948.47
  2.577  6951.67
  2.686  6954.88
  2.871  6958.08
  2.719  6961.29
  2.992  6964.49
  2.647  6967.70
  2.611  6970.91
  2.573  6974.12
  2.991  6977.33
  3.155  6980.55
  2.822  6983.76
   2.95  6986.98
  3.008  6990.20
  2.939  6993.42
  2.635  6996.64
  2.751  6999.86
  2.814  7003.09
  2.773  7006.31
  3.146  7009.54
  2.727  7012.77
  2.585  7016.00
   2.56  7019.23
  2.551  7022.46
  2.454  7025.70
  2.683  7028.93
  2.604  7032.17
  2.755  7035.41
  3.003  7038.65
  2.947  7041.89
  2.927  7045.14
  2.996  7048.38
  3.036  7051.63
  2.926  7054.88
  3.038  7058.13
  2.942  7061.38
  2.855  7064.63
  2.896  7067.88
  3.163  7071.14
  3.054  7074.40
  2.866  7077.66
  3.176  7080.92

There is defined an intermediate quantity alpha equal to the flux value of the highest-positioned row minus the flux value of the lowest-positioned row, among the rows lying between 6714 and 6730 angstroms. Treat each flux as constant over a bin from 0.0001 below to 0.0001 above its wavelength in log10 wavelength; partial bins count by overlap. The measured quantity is -0.16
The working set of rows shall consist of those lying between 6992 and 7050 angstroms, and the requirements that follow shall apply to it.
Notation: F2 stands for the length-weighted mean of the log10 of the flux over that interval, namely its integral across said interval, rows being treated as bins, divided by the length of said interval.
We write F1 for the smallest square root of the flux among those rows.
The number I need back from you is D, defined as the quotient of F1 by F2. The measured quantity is 3.55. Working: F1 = 1.57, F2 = 0.441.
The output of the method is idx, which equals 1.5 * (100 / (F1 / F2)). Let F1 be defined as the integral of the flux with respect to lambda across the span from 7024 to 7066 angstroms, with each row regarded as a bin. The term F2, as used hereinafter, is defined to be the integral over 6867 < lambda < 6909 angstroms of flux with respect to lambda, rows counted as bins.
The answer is 127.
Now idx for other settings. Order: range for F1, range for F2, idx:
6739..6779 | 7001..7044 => 166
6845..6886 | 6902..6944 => 151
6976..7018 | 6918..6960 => 136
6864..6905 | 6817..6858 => 166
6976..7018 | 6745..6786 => 134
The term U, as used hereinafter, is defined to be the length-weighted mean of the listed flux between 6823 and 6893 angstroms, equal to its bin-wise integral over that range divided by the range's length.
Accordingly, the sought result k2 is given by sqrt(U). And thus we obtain 1.61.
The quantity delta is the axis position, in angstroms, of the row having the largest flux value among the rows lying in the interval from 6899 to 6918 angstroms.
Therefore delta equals 6913.36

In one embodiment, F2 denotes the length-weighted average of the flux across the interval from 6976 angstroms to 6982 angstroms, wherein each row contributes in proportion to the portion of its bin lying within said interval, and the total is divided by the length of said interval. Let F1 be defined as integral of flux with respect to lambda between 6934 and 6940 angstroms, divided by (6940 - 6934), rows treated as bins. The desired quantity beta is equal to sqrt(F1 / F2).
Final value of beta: 0.92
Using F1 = 2.6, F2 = 3.07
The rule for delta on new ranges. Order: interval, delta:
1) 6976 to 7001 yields 6980.55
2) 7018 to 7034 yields 7028.93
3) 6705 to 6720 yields 6712.58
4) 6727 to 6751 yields 6743.56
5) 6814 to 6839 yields 6827.94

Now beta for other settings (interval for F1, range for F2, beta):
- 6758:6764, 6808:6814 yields 1.04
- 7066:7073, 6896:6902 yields 1.17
